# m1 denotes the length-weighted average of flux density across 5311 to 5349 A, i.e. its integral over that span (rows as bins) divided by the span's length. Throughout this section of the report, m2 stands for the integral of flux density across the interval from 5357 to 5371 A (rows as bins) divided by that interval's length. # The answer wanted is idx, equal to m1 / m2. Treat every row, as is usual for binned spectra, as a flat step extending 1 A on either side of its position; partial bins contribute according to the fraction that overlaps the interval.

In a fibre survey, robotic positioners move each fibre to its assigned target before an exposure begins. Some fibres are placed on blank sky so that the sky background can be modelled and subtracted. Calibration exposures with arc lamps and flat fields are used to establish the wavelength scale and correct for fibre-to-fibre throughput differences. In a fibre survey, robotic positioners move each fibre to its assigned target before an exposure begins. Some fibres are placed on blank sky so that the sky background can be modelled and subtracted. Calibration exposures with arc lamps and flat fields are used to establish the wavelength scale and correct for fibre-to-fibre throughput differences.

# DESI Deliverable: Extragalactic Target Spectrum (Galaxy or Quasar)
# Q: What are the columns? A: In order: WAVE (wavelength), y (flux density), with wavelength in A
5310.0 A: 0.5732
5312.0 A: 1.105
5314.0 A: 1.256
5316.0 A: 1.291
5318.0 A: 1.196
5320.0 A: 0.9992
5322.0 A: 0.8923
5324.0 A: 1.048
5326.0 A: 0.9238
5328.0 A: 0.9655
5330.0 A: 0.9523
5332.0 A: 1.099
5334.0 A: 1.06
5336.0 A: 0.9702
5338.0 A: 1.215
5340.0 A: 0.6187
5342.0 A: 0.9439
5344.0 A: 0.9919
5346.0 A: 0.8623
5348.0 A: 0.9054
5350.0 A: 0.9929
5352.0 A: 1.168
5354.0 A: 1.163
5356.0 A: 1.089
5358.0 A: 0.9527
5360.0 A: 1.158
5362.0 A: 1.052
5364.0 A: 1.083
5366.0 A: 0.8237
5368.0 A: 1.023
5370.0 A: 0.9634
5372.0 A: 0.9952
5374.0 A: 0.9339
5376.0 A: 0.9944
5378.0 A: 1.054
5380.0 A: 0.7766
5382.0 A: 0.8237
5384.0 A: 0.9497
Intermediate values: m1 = 1.02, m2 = 1.01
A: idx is 1.01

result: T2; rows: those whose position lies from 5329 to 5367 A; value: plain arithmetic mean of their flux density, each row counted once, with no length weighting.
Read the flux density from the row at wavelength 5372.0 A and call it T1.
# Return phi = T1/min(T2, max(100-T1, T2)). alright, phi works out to 0.990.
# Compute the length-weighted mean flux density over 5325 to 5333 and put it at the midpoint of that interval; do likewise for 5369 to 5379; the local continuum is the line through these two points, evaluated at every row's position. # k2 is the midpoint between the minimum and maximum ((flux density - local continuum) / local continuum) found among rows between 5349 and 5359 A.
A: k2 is 0.07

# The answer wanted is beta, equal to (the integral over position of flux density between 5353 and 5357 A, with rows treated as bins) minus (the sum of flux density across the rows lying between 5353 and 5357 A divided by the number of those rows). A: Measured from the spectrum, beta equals 3.4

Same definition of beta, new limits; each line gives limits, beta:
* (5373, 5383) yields 8.2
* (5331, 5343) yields 10.8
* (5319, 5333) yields 12.8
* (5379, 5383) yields 2.4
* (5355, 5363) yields 7.4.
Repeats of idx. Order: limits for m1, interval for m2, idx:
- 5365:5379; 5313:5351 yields 0.96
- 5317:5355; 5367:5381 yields 1.04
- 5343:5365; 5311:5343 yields 1.00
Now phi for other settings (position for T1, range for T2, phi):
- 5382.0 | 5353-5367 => 0.788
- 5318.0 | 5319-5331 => 1.241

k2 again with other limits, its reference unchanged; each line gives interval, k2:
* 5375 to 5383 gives -0.07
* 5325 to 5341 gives -0.07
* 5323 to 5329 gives 0.00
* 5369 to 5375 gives -0.02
